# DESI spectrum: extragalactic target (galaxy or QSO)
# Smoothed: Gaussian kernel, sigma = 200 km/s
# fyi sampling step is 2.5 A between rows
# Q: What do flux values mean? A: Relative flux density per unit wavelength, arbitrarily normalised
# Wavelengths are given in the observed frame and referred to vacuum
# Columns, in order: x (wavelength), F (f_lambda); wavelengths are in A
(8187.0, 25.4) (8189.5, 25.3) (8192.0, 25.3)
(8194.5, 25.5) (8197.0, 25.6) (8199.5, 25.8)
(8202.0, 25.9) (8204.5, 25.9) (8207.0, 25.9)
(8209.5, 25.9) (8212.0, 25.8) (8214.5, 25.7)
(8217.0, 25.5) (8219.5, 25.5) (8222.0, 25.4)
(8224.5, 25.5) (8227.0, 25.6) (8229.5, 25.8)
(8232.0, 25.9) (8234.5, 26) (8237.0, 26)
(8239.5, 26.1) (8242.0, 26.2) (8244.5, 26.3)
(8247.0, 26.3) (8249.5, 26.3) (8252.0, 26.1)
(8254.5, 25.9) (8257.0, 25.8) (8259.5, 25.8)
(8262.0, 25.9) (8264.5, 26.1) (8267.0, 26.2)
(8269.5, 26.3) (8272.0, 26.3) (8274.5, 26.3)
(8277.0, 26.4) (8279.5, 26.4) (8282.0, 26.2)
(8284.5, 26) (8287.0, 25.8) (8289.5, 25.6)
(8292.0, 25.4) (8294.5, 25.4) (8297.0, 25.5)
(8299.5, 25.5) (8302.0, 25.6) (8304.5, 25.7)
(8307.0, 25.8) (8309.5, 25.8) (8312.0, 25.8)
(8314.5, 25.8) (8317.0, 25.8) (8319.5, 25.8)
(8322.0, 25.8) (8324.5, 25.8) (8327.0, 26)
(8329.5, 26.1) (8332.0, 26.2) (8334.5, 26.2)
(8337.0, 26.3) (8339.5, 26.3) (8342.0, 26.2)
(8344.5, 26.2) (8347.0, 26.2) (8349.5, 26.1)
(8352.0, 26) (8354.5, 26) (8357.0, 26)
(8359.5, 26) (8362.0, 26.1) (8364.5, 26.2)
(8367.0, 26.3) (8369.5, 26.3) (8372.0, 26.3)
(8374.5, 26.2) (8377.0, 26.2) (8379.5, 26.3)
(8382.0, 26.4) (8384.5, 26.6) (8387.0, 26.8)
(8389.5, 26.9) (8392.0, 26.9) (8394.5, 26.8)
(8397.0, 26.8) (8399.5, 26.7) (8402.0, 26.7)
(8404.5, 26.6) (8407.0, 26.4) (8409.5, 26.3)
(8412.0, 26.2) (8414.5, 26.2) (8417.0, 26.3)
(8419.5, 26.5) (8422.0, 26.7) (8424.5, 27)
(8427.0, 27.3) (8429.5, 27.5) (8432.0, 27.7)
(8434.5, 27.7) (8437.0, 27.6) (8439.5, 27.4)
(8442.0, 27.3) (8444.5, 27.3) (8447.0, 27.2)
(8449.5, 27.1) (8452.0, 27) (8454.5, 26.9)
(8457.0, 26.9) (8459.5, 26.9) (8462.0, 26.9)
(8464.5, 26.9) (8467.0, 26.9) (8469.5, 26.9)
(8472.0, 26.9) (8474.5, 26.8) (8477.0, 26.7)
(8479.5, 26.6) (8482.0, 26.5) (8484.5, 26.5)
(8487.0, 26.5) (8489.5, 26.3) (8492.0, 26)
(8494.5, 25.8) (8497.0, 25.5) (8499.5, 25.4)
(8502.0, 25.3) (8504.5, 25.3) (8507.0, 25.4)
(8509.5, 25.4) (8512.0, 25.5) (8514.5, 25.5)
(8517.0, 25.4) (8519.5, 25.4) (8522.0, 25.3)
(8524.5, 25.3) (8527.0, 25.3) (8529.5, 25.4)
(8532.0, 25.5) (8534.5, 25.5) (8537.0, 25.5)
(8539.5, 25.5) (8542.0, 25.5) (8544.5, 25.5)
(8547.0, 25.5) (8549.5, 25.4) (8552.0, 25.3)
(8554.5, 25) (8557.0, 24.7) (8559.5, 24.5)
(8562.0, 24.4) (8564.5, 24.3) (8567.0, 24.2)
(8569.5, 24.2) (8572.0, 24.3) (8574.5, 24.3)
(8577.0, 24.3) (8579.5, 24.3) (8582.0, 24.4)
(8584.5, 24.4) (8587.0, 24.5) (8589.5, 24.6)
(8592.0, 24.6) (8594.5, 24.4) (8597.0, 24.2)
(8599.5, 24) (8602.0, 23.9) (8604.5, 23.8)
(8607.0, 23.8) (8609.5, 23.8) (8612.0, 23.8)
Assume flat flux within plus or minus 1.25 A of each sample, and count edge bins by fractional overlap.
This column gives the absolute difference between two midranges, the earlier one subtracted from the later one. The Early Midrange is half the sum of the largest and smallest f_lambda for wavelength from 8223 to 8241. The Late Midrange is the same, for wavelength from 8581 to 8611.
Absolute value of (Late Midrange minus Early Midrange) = 1.6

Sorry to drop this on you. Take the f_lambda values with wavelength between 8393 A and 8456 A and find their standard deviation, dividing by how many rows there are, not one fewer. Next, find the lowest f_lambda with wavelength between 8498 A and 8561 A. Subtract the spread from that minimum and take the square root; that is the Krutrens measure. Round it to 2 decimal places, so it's 4.90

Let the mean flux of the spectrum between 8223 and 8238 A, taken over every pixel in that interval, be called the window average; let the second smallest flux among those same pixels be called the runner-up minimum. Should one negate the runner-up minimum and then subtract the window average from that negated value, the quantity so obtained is -51.4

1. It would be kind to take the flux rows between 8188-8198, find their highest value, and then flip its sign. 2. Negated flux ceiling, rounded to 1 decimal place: -25.6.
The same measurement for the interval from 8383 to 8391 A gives -26.9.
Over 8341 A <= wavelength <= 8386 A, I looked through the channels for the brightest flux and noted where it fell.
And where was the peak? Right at 8384.5 A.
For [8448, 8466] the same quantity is 8449.5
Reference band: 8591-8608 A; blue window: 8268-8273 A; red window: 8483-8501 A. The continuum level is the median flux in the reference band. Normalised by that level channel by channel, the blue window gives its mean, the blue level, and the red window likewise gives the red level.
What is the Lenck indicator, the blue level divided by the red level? 1.01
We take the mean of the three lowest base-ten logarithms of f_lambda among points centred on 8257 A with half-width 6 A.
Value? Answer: 1.41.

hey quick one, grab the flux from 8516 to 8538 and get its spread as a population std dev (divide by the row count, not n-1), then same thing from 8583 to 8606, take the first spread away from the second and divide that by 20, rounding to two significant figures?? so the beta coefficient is 0.010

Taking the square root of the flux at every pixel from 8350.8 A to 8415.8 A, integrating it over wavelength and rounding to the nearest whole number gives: 334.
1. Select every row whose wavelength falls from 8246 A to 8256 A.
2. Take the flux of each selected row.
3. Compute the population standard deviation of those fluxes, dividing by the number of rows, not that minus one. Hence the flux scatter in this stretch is 0.17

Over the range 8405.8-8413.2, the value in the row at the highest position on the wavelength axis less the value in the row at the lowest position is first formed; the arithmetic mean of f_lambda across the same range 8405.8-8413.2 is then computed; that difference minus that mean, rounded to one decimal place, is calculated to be -26.5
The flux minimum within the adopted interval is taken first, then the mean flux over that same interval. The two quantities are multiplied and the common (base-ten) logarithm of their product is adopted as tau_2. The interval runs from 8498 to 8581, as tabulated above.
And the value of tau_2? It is 2.78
